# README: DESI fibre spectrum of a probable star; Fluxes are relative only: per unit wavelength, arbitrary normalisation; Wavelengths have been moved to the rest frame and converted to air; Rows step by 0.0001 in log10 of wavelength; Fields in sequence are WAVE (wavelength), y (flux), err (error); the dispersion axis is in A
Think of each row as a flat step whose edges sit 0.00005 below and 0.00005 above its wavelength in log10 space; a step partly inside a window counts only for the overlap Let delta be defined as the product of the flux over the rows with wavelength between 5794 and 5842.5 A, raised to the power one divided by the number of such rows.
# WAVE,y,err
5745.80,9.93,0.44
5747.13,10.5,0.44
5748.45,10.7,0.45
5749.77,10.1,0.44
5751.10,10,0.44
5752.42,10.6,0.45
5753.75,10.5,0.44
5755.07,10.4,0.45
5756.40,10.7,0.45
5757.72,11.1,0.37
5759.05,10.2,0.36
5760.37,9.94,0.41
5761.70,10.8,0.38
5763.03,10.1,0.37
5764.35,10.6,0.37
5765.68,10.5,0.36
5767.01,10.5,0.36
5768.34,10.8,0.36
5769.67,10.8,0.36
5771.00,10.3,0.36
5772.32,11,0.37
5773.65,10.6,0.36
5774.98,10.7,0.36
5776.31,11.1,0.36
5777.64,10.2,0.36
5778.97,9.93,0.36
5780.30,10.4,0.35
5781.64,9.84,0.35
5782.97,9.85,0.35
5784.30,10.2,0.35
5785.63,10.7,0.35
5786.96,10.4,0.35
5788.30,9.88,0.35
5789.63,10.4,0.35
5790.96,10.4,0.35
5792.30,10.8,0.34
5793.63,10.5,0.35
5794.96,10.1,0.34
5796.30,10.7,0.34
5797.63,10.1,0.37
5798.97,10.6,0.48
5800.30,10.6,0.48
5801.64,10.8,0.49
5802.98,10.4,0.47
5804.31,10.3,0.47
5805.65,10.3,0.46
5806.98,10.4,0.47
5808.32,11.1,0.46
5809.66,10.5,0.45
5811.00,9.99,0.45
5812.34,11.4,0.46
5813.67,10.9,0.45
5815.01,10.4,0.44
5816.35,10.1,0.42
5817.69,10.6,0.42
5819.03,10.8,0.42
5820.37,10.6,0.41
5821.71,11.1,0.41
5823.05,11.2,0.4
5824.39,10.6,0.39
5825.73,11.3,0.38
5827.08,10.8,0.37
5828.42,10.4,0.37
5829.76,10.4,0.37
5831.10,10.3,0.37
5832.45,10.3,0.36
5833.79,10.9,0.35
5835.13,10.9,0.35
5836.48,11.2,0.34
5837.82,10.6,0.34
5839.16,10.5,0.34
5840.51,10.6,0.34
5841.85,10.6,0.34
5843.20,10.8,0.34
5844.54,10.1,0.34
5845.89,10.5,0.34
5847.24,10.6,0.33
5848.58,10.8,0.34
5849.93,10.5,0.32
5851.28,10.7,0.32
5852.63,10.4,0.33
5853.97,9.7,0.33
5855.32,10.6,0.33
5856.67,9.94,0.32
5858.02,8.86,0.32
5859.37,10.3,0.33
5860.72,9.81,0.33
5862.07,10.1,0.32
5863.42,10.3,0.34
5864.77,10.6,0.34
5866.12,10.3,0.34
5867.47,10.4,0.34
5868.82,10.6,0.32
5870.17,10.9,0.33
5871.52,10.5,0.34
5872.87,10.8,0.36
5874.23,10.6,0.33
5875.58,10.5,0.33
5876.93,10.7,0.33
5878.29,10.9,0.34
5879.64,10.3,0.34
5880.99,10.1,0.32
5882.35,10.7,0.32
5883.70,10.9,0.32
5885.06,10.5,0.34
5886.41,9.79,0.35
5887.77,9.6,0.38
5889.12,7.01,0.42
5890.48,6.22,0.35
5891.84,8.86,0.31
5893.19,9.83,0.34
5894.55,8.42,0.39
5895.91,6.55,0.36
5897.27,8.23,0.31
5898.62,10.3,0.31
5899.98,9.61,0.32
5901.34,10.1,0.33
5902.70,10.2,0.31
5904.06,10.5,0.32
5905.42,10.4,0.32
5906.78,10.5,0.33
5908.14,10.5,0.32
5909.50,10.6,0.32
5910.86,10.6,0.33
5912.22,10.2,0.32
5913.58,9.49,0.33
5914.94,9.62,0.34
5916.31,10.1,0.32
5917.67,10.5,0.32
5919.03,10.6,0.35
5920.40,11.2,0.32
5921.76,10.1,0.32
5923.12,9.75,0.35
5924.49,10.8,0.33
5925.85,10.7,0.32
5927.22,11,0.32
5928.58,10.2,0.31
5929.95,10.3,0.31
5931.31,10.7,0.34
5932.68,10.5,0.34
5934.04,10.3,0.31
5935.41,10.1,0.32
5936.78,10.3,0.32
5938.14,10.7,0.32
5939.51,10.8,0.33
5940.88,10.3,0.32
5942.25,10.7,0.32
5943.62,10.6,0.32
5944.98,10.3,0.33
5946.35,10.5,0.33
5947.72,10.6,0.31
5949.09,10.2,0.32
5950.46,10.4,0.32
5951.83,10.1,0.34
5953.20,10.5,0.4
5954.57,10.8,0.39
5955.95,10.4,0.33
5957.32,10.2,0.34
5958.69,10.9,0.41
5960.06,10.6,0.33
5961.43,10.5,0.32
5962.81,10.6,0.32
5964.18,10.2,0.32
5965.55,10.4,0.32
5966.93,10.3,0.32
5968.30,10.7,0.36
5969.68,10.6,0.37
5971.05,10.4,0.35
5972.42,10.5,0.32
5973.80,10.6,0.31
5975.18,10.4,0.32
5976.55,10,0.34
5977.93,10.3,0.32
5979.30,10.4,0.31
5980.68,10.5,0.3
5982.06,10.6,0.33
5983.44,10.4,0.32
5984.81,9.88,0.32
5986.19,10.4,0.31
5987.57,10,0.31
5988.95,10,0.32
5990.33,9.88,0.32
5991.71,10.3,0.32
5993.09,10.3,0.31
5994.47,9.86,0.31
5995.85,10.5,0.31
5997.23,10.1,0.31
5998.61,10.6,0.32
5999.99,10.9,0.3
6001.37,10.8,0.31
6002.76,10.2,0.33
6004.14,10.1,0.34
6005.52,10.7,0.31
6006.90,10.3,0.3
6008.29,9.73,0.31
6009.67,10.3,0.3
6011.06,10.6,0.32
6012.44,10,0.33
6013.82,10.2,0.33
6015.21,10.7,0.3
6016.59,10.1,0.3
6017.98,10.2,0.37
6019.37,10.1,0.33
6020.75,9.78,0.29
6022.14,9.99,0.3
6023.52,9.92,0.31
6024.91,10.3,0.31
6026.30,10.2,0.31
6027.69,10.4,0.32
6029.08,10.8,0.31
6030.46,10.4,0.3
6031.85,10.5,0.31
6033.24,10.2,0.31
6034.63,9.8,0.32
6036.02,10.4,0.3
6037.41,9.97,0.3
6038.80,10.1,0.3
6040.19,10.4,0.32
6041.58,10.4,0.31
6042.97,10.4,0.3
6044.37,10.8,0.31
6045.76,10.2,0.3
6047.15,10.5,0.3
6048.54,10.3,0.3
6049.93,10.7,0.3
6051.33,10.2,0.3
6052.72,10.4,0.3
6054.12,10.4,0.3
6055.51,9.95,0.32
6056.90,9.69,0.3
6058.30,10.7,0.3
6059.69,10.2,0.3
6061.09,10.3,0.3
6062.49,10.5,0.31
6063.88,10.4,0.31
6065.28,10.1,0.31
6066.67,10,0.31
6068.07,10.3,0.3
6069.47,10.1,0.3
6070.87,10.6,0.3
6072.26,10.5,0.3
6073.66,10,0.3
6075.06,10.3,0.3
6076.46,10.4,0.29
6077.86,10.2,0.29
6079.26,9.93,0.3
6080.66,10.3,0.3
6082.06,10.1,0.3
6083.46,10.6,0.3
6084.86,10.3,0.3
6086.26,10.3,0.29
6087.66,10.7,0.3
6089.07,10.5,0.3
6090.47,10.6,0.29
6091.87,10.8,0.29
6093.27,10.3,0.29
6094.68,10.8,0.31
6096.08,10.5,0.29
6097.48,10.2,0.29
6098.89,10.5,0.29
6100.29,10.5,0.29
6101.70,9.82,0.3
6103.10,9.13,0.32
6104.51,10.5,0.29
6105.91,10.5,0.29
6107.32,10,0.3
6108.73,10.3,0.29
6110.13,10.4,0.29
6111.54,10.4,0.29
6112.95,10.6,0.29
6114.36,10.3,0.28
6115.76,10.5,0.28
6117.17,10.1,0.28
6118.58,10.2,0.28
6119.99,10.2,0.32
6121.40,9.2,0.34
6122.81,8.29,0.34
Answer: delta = 10.6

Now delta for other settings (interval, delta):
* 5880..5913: 9.5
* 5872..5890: 10.1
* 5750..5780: 10.5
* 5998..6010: 10.4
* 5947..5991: 10.4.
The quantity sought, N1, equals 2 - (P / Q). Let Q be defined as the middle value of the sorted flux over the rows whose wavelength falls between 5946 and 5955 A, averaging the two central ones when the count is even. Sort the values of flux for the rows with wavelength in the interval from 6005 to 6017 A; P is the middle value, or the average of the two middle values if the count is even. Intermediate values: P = 10.30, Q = 10.50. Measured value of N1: 1.02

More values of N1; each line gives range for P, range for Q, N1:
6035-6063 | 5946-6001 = 1.00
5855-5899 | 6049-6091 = 1.00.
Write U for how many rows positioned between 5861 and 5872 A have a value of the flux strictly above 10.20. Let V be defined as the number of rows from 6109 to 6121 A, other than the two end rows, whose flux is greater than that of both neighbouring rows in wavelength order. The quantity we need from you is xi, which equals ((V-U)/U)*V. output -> -1.43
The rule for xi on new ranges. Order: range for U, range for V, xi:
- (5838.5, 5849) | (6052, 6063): -0.86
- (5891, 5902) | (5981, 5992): 0.00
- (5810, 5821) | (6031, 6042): -0.83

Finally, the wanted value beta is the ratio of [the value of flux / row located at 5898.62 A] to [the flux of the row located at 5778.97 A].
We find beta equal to 1.04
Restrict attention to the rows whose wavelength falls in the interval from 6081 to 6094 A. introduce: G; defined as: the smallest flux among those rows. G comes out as 10.1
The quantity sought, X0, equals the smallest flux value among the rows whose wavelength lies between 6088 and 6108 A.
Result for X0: 9.13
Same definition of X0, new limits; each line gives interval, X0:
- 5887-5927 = 6.22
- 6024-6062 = 9.69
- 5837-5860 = 8.86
